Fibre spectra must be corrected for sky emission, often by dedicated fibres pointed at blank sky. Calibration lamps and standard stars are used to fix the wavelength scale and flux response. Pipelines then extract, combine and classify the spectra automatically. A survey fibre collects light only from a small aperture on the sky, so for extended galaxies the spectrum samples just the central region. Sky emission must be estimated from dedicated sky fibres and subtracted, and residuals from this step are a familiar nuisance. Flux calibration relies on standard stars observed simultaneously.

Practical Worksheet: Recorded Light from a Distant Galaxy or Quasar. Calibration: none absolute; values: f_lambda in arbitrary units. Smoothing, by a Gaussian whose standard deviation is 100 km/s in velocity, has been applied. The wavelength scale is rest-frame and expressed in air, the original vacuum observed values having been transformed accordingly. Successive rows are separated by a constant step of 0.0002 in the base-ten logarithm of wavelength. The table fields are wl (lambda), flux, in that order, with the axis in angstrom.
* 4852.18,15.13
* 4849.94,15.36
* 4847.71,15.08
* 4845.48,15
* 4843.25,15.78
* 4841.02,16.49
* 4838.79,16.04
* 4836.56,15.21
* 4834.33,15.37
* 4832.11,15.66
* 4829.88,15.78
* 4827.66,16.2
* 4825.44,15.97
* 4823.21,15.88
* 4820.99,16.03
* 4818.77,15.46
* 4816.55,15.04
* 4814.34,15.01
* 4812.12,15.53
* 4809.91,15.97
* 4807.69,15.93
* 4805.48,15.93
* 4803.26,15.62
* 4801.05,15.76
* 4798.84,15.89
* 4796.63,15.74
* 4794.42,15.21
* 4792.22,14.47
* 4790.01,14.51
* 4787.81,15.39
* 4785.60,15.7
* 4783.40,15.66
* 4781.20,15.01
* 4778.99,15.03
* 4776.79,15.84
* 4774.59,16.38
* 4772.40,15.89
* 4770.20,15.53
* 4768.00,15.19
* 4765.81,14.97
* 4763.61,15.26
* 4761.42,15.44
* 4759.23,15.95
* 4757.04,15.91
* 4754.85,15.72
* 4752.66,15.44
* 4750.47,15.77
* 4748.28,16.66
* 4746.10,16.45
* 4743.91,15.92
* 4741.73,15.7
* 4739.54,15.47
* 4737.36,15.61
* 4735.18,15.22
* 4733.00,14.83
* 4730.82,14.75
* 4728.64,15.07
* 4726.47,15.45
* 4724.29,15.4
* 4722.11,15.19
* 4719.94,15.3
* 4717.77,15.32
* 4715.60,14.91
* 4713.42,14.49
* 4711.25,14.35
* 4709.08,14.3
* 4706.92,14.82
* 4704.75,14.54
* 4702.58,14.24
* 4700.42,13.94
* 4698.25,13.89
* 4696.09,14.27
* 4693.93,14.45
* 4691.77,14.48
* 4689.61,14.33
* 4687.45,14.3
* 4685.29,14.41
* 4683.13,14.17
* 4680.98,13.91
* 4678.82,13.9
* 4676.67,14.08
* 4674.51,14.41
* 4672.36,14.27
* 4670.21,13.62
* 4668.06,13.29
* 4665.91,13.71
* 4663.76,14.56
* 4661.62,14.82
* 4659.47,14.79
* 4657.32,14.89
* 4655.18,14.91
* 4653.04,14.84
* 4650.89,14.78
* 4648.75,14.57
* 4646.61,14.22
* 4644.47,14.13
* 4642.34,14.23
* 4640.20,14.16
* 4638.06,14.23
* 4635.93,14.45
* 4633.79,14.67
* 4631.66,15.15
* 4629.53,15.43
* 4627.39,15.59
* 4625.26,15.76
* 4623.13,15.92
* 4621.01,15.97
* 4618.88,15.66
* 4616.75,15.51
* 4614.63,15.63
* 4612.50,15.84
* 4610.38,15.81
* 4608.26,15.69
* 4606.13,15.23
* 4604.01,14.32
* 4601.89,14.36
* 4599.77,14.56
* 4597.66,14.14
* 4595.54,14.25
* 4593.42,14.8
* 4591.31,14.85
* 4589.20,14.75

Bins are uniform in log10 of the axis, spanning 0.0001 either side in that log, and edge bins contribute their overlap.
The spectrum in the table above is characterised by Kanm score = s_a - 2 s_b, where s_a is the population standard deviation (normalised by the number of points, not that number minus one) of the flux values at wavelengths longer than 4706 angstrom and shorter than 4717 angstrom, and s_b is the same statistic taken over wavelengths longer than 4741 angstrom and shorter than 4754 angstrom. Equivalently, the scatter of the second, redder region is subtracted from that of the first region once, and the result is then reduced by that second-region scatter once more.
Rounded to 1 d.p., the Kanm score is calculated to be -0.6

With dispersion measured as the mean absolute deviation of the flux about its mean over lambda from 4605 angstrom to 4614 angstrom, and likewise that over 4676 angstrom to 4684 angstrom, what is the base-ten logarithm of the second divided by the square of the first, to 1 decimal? 0.4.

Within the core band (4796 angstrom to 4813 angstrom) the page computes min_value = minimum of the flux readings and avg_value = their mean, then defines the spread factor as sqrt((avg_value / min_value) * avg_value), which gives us 4.01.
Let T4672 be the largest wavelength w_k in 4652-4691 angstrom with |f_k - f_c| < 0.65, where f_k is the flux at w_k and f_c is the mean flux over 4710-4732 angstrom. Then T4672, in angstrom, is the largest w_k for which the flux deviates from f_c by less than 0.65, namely 4685.29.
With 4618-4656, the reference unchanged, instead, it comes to 4655.18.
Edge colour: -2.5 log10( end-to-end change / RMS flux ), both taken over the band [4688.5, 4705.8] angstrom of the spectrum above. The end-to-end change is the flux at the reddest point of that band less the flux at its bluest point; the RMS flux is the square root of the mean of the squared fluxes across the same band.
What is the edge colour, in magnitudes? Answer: 4.6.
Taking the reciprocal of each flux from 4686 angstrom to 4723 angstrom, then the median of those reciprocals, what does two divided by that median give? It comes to 28.9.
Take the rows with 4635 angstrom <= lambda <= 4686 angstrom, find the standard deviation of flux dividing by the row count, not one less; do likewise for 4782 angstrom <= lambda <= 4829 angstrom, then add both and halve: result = 0.443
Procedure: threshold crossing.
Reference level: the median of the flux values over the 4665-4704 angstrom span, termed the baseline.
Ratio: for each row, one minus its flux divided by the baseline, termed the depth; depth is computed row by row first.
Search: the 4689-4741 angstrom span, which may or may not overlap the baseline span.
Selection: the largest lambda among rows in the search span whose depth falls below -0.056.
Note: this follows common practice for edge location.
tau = 4739.54 angstrom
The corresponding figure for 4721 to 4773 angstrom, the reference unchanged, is 4772.40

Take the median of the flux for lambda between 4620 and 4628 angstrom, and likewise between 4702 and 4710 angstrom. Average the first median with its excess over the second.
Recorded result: 8.6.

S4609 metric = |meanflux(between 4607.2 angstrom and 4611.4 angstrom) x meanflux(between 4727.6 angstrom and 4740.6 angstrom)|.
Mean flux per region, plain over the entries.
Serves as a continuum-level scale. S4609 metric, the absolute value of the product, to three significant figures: 239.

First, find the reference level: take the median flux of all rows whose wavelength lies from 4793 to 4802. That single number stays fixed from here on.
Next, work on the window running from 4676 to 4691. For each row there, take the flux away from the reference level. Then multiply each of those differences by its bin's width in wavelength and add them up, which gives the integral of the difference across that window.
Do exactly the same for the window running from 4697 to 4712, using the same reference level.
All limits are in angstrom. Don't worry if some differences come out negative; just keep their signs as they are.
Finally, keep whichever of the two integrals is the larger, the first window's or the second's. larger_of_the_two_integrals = 24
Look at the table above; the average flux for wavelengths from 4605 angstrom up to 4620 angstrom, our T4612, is 15.6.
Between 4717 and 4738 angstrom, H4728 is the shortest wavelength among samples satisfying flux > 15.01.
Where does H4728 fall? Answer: 4717.77 angstrom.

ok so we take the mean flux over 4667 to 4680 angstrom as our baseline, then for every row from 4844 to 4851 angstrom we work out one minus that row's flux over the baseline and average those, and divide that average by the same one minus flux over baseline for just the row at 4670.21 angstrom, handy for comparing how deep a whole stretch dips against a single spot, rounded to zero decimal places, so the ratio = -4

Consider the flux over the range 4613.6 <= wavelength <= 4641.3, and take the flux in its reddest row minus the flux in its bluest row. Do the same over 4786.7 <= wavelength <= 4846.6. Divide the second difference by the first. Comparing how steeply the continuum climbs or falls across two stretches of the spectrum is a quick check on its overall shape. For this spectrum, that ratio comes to 0.27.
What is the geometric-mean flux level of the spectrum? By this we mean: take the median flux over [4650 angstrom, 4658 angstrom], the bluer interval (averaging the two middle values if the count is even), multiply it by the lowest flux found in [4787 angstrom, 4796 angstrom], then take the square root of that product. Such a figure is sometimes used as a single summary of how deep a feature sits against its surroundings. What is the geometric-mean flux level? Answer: 14.7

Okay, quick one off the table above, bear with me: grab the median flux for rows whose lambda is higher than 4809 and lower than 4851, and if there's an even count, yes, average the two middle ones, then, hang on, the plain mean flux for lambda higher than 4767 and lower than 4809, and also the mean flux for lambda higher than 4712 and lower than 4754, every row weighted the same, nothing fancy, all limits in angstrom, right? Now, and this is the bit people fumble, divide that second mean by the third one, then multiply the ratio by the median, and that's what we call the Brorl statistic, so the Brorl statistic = 15.8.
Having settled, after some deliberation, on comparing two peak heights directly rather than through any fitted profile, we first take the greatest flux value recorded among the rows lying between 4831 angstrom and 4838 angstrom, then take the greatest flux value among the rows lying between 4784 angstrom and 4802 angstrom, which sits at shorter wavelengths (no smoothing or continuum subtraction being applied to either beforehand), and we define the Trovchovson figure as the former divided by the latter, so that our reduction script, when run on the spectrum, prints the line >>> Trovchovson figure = 0.99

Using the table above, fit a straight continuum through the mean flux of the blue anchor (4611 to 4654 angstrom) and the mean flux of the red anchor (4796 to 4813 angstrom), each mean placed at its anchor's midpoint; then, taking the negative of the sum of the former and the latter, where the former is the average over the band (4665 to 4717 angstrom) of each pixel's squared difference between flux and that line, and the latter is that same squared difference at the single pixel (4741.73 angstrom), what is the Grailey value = -1.31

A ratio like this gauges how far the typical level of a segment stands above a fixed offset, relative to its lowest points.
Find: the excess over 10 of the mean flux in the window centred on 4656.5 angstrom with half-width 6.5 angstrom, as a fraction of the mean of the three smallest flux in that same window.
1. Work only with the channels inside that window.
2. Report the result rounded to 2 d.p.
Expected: 0.33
